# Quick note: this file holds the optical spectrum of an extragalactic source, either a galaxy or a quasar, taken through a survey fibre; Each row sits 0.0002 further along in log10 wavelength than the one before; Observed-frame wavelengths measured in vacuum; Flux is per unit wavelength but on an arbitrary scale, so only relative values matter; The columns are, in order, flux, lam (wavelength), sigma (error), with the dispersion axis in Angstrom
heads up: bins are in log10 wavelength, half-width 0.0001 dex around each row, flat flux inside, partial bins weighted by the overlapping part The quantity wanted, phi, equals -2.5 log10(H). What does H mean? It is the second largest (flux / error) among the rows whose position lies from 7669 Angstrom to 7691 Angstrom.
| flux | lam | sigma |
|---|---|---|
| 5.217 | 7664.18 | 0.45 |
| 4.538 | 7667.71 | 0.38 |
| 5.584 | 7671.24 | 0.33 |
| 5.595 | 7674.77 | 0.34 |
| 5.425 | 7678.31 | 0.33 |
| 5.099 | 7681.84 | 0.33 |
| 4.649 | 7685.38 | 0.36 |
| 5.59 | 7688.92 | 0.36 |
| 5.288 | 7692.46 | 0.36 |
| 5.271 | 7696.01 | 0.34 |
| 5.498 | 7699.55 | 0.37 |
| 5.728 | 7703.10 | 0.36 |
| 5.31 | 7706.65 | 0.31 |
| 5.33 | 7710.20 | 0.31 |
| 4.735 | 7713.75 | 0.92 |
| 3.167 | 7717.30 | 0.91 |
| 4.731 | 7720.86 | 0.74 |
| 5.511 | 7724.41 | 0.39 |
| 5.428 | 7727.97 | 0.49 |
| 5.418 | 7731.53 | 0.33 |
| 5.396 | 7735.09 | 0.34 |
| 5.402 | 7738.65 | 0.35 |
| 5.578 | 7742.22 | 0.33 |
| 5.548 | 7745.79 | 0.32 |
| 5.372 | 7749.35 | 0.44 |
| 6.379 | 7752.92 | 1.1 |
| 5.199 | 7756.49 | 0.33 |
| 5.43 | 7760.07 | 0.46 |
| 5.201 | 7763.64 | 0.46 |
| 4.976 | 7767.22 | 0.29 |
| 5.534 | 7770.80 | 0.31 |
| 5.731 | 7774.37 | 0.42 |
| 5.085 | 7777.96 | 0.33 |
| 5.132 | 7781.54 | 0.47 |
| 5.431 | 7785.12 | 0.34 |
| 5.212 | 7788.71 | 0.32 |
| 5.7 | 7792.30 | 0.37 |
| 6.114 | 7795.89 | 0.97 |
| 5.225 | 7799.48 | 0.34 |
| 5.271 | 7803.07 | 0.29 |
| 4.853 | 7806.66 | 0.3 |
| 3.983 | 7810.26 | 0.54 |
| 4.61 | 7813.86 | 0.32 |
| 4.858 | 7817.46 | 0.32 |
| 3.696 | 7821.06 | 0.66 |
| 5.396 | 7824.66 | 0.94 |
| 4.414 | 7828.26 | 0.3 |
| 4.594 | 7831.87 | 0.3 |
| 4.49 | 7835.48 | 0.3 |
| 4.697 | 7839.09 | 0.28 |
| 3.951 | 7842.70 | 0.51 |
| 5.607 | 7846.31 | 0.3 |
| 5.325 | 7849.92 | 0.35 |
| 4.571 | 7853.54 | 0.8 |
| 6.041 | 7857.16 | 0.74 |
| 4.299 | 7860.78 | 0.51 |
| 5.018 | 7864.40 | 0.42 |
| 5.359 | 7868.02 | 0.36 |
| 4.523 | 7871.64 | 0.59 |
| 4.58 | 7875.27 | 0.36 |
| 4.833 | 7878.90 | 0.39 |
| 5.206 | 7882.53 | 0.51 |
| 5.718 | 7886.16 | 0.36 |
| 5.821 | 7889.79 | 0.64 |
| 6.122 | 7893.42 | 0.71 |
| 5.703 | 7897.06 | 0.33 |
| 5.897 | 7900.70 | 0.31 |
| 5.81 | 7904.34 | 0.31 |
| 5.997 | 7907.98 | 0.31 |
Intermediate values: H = 16.5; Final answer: -3.04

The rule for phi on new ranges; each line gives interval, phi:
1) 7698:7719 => -3.08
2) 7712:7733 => -2.88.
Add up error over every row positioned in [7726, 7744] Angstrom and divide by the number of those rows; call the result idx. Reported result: 0.37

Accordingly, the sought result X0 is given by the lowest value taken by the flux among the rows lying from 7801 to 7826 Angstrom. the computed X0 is 3.696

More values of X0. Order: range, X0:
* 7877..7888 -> 4.833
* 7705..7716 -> 4.735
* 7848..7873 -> 4.299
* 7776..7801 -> 5.085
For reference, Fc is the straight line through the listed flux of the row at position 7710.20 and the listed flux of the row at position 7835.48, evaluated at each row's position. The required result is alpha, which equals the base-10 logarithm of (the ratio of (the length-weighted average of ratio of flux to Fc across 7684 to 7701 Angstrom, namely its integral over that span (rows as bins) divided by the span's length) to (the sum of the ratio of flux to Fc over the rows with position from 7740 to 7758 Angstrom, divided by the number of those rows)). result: -0.06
